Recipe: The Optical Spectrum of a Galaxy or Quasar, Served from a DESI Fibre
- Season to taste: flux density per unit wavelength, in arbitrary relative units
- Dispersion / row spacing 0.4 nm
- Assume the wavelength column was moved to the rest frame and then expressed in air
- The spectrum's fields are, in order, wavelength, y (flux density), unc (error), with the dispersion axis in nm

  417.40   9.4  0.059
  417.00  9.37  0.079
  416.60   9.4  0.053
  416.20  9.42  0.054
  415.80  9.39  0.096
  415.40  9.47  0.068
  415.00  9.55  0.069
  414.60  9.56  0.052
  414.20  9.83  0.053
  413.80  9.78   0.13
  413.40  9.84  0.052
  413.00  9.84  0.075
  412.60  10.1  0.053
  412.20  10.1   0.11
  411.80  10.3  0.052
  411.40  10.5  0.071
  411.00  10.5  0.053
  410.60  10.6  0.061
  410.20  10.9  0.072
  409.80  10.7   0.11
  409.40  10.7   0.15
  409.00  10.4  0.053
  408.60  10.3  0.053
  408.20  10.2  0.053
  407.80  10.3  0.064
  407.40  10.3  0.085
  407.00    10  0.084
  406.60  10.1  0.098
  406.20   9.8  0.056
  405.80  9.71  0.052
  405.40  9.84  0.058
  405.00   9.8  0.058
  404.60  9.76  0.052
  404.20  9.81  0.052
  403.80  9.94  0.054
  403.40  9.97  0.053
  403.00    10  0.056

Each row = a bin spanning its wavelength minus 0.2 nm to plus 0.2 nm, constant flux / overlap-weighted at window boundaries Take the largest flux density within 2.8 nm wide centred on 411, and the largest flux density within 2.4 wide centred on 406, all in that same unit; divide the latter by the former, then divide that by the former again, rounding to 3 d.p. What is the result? 0.085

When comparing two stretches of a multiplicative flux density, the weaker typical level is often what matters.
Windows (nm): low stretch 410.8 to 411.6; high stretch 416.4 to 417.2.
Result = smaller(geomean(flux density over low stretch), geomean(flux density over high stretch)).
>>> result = 9.4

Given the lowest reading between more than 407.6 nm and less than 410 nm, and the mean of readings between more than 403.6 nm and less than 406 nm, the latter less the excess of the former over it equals 9.4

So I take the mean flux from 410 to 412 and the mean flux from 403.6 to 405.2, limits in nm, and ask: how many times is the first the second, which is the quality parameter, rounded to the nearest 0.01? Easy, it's 1.07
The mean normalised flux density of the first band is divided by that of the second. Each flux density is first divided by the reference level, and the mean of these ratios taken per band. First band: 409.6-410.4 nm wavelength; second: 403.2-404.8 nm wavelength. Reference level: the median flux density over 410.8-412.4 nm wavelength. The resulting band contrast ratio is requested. 1.09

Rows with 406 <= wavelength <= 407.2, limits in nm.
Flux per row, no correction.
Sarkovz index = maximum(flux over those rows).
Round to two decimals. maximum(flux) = 10.10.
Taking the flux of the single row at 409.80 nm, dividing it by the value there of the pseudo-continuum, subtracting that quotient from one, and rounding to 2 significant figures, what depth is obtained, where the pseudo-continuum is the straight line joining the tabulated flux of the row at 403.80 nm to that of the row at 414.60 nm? -0.10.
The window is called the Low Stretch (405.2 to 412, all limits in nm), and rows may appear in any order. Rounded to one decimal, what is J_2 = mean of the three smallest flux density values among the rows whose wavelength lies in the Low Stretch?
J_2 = 9.8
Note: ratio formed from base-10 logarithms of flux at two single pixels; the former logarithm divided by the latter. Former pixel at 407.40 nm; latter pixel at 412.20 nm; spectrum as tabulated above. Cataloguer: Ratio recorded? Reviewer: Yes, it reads 1.01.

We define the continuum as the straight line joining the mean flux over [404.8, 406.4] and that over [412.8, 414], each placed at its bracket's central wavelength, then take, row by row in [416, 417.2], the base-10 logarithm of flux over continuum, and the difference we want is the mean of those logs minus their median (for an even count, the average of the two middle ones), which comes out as -0.0002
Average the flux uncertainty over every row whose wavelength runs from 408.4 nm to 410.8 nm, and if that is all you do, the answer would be 0.083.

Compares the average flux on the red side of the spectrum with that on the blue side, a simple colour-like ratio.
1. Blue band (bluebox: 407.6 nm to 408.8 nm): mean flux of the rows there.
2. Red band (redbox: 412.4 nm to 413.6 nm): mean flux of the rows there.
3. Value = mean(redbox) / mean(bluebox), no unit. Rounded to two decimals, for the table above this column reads 0.97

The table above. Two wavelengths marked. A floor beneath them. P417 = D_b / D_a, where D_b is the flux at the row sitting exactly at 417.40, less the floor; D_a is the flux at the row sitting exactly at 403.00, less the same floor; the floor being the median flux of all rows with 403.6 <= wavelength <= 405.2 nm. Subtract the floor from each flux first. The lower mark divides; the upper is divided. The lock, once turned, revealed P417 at -2.1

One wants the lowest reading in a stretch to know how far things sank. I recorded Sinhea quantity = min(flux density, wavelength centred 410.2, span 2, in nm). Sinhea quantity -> 10.5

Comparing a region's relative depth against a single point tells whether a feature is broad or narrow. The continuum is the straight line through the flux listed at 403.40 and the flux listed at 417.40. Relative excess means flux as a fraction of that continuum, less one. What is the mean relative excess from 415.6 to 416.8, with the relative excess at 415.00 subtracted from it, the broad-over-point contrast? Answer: -0.01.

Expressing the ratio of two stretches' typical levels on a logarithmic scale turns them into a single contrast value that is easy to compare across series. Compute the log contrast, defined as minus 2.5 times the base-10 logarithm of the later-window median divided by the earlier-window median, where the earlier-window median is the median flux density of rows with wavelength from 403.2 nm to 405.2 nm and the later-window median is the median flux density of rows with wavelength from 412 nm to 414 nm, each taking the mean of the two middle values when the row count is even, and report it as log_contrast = 0.00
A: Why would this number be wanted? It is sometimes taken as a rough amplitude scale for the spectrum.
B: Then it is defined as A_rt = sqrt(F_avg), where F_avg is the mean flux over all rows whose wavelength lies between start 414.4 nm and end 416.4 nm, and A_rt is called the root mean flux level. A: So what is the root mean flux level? 3.08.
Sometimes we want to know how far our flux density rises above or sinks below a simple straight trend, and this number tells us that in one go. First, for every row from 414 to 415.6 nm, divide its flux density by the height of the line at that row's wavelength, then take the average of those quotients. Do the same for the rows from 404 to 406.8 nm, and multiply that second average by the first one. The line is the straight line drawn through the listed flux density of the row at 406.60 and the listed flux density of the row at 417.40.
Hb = 0.97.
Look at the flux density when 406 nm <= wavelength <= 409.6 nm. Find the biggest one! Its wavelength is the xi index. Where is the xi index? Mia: 409.40 nm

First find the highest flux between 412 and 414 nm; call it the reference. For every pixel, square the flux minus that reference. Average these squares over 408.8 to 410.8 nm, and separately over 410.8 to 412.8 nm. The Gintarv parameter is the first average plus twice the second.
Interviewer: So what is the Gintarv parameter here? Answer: 0.5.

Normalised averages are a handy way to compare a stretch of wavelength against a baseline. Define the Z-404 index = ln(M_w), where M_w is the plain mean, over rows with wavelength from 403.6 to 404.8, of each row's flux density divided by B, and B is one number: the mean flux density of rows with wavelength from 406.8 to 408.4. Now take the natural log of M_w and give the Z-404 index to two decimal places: -0.04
